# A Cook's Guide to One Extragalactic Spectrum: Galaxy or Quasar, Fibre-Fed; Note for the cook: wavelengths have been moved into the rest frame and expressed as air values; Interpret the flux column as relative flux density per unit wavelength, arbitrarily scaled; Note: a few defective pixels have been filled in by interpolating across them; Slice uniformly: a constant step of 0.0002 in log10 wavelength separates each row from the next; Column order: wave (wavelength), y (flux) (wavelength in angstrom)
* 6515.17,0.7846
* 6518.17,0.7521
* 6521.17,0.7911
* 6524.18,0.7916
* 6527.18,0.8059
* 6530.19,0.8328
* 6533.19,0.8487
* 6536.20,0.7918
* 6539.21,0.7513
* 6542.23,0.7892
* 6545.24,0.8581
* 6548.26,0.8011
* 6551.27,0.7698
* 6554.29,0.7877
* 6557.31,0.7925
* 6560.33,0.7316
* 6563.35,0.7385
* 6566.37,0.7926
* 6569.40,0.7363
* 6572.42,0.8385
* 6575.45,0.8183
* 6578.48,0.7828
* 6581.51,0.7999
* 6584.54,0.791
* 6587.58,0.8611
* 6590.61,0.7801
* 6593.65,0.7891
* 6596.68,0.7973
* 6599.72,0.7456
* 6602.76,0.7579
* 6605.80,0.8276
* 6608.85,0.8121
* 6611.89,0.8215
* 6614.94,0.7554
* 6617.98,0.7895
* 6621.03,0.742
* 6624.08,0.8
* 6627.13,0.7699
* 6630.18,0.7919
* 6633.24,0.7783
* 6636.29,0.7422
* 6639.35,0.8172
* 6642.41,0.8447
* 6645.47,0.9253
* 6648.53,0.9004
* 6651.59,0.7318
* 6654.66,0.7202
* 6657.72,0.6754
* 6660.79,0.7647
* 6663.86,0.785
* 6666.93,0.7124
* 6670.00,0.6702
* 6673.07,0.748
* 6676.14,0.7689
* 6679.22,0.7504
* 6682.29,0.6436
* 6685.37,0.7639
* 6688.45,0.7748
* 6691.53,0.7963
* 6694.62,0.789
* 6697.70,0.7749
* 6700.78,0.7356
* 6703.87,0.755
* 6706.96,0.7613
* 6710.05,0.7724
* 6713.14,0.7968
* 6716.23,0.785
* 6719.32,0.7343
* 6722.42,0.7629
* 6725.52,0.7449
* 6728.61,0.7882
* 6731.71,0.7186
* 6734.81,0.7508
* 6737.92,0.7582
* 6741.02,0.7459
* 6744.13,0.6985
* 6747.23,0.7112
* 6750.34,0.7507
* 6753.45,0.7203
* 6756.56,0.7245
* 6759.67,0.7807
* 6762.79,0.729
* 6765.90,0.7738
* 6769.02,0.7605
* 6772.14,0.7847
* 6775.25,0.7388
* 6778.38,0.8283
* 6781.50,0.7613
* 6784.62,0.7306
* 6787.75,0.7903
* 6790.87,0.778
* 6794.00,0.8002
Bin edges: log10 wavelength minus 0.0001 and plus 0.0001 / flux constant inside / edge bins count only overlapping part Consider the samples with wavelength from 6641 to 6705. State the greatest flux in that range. 0.9253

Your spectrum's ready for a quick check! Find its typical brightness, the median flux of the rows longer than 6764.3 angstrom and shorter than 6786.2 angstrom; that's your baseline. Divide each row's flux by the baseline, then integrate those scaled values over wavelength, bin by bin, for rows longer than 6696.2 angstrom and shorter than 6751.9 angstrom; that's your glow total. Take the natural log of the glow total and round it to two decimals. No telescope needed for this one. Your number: 4.01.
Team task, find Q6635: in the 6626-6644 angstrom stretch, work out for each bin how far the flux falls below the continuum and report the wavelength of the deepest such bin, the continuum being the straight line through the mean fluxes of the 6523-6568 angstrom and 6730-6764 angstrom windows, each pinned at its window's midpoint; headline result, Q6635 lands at 6636.29 angstrom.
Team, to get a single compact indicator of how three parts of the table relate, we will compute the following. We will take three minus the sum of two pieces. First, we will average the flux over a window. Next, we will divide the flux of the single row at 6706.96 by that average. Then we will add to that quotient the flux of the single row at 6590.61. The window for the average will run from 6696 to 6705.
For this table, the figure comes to 1.21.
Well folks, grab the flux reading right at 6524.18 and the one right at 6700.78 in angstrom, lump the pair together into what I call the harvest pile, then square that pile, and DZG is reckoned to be 2.33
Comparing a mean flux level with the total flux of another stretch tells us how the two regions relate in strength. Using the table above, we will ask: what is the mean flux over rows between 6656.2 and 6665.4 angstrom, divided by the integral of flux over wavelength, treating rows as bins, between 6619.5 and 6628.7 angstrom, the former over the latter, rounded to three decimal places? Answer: 0.105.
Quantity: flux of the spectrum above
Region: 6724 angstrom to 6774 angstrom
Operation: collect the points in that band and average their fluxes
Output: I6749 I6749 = 0.75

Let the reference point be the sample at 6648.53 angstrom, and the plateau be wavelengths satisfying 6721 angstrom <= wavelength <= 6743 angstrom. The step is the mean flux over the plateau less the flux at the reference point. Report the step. -0.15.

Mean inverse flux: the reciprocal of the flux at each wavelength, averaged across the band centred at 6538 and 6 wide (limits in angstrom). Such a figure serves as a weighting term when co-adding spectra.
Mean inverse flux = 1.30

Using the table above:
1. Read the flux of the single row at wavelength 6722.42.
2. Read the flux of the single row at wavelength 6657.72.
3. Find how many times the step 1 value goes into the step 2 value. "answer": 0.89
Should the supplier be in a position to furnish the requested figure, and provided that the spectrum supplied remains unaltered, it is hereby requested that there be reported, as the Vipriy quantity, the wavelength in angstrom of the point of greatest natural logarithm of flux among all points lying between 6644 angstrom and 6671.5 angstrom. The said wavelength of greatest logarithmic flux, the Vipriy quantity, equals 6645.47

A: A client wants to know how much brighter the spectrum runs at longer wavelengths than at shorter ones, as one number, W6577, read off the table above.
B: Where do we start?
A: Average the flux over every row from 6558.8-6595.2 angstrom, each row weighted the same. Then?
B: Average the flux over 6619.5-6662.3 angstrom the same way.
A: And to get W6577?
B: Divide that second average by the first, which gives 1.00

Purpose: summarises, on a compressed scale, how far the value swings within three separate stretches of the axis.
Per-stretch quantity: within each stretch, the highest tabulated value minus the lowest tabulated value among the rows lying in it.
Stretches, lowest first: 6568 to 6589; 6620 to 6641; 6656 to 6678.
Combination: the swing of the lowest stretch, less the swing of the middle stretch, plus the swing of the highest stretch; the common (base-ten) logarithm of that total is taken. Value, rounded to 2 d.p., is -0.78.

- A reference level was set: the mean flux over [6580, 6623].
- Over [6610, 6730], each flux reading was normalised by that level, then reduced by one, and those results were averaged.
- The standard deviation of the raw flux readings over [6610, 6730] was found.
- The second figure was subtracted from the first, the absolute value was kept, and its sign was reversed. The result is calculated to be -0.08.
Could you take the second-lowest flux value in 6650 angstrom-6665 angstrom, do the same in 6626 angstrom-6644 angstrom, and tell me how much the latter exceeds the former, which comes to 0.050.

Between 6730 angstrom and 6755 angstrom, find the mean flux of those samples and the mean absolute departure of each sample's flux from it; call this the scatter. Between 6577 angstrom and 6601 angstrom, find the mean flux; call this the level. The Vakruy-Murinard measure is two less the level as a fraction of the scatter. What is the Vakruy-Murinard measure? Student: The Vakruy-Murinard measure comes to -38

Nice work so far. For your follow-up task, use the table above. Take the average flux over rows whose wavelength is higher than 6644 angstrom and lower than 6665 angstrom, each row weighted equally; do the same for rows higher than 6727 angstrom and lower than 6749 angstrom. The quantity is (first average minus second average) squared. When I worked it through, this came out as 0.0022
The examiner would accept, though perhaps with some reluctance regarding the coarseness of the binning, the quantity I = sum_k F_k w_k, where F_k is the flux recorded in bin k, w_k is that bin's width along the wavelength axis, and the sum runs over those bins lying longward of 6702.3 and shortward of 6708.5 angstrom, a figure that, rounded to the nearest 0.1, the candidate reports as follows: 4.7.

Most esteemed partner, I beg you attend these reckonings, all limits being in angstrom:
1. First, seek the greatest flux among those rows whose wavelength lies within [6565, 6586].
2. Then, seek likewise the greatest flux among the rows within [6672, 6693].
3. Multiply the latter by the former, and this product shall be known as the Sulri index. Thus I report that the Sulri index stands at 0.67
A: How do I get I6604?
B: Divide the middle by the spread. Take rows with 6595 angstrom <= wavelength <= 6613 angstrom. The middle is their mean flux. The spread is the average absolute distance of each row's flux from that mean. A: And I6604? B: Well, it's 28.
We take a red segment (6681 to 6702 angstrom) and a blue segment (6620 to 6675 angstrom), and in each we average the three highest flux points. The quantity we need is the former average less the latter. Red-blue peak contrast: -0.10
